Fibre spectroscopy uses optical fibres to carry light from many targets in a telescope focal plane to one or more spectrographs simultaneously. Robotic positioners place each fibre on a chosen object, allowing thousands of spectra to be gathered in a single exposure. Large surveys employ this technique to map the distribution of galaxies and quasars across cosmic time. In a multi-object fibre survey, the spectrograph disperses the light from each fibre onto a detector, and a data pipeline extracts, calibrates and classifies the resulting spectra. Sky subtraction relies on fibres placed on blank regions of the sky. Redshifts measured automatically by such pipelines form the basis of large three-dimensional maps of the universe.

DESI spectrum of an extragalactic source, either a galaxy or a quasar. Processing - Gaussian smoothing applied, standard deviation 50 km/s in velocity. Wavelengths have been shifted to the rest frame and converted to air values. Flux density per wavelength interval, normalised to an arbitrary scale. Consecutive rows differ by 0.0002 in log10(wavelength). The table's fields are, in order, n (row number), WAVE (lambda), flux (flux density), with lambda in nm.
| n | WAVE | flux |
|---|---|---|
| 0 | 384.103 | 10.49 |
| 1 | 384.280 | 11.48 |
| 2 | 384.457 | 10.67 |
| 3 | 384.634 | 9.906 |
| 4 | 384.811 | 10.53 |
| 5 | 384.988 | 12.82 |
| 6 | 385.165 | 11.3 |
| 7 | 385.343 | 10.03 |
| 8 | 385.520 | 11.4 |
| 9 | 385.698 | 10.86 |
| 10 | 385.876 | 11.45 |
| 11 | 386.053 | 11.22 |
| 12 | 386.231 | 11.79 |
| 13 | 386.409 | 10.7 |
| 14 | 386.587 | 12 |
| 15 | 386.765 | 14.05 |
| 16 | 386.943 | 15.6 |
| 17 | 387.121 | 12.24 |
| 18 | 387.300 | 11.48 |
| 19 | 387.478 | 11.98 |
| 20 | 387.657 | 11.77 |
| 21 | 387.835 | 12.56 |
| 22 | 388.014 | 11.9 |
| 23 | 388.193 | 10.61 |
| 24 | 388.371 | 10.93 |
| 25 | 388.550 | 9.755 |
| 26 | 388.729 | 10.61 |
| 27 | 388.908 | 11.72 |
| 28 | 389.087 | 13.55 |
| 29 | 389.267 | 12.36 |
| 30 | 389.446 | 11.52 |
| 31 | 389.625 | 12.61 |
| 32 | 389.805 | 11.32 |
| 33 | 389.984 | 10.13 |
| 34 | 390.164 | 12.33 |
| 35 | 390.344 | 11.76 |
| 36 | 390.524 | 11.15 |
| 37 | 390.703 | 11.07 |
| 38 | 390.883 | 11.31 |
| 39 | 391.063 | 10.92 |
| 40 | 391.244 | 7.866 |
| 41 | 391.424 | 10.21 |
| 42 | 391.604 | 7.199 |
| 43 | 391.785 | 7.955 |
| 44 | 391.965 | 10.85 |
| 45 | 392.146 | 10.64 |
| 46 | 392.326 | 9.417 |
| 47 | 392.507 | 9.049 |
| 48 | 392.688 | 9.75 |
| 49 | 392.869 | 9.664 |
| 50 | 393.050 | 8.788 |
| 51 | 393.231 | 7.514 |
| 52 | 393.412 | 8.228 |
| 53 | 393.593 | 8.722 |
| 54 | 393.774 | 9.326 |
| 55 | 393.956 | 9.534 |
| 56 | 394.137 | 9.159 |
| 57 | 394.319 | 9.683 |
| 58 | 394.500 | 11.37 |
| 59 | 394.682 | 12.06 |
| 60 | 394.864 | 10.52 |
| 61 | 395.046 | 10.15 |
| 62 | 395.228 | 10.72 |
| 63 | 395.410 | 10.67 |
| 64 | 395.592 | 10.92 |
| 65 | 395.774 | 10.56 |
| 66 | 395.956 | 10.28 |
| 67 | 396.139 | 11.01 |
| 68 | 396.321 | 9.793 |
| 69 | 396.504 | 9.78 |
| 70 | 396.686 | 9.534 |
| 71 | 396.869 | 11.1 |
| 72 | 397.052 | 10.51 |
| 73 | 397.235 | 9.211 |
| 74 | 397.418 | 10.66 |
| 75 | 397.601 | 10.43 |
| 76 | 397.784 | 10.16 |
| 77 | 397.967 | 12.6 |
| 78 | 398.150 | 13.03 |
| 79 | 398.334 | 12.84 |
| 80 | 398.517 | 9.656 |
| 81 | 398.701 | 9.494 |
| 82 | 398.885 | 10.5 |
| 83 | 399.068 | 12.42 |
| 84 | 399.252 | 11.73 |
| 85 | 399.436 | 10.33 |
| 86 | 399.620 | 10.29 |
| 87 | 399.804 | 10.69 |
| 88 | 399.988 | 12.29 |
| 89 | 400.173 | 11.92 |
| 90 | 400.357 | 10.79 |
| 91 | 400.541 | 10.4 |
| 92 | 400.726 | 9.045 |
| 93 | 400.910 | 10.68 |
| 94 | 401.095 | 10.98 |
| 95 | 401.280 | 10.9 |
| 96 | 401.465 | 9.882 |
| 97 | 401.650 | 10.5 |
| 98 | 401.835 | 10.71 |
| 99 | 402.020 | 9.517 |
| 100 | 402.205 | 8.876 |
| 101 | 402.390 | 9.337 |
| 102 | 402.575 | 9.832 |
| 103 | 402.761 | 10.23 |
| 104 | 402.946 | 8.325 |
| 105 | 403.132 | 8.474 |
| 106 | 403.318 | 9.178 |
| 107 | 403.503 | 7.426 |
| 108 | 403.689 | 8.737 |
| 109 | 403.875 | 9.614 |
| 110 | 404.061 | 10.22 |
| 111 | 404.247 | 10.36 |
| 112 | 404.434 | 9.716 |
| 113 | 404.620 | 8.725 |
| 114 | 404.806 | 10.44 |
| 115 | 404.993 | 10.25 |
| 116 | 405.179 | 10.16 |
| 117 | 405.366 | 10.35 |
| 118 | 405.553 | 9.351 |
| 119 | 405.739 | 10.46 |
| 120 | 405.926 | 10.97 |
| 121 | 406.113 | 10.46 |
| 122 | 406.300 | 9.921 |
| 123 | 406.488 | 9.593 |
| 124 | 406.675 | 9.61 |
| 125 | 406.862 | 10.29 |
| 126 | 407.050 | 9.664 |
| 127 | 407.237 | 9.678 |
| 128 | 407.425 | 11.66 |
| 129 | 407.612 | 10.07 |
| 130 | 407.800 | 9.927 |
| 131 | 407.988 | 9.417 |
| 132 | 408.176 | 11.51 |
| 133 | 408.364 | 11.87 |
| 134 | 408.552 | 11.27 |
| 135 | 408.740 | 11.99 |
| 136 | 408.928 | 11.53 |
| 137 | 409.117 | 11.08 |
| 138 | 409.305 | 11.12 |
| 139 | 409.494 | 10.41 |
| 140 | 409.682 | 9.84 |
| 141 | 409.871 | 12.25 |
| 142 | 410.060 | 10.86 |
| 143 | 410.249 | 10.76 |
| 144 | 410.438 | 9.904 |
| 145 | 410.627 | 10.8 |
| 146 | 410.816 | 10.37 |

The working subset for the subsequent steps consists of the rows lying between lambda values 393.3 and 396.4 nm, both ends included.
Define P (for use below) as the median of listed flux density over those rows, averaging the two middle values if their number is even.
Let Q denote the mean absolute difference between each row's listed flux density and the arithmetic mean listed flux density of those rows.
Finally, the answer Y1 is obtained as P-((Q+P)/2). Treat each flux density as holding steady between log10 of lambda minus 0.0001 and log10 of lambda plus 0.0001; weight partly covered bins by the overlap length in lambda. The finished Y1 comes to 4.7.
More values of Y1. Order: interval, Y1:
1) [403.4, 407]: 4.8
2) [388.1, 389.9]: 5.3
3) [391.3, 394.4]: 4.3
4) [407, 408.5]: 4.5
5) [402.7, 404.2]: 4.1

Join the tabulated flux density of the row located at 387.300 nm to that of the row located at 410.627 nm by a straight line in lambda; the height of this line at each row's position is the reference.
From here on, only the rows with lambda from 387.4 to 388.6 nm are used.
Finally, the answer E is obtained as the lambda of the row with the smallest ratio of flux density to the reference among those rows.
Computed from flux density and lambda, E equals 388.550 nm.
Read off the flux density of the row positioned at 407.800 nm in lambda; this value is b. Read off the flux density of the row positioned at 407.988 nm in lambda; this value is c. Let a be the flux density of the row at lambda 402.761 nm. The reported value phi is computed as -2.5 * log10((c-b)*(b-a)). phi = 2.0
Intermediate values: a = 10.23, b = 9.927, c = 9.417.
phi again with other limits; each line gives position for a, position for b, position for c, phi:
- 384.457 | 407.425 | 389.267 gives 0.4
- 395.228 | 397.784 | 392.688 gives 1.6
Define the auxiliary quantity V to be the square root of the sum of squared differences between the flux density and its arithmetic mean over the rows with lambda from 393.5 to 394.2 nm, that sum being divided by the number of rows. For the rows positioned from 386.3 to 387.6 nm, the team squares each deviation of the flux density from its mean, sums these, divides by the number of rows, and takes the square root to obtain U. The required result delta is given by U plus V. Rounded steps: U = 1.6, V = 0.3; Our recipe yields 1.85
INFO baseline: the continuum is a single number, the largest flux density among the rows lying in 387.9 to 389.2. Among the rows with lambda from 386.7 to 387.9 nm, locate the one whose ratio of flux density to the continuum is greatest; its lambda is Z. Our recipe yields 386.943 nm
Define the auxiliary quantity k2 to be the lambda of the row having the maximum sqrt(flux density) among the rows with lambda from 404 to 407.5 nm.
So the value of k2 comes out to 407.425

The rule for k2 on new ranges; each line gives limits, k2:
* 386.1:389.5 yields 386.943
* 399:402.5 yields 399.068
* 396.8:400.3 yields 398.150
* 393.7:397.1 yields 394.682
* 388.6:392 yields 389.087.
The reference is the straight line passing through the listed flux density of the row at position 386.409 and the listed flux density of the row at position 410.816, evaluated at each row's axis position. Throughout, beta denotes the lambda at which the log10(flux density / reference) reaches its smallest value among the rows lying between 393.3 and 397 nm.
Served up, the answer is 393.412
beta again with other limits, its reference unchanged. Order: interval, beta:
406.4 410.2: 407.988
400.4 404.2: 403.503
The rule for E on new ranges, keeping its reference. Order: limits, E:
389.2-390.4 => 389.984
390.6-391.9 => 391.604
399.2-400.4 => 399.620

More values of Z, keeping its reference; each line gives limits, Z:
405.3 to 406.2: 405.926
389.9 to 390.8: 390.164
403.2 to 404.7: 404.247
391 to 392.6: 391.063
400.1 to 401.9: 400.173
